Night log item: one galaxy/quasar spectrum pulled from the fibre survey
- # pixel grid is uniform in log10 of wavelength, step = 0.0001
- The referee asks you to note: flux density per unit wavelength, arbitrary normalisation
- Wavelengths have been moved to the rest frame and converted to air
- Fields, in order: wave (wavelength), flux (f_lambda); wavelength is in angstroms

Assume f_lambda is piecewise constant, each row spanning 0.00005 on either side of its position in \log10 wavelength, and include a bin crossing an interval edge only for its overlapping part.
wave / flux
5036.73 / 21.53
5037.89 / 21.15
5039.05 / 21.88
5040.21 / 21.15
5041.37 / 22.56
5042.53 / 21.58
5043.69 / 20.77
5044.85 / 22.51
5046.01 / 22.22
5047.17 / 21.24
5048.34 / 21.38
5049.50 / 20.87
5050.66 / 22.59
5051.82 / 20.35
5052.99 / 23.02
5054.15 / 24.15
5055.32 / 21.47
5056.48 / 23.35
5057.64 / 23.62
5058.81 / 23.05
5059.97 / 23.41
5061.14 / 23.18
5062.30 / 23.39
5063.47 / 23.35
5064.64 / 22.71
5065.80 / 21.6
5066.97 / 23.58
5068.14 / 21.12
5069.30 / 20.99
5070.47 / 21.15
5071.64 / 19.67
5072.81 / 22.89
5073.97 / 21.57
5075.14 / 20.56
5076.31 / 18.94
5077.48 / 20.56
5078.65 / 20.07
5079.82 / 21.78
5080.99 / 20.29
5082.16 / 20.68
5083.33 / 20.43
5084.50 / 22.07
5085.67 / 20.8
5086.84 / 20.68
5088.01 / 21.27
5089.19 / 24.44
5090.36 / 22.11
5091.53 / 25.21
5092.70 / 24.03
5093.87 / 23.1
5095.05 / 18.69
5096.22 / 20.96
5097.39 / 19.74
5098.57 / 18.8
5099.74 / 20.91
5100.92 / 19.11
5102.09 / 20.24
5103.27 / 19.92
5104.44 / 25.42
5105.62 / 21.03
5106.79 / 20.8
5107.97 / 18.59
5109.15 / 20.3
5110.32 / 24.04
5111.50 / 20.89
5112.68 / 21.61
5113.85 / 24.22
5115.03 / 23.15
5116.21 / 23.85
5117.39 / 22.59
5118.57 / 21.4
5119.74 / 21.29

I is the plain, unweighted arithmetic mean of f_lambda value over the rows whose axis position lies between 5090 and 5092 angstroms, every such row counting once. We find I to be 23.7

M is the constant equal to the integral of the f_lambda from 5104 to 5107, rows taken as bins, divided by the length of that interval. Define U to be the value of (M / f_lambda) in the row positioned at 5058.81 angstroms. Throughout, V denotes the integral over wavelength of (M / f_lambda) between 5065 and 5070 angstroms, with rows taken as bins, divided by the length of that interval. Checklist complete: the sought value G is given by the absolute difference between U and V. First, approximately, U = 0.98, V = 1.032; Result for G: 0.06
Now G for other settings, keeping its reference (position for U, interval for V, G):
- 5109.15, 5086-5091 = 0.09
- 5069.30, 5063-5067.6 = 0.08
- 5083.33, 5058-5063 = 0.14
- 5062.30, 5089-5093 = 0.02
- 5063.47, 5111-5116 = 0.04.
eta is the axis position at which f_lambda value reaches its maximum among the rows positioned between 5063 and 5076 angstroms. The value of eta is 5066.97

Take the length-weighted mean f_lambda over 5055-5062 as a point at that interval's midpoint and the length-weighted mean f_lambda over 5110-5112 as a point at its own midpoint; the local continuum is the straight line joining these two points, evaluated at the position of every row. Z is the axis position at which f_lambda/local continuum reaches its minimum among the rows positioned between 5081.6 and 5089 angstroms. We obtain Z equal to 5083.33 angstroms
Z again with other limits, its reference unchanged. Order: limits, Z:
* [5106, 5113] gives 5107.97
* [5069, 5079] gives 5076.31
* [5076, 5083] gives 5076.31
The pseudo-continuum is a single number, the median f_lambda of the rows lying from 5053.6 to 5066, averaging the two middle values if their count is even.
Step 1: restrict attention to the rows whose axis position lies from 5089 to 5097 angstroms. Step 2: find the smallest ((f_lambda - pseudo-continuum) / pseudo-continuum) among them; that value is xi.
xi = -0.20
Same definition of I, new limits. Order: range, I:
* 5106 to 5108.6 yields 19.7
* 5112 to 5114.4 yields 22.9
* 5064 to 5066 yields 22.2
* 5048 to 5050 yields 21.1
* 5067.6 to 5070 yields 21.1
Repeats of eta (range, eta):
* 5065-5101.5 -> 5091.53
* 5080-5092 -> 5091.53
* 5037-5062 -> 5054.15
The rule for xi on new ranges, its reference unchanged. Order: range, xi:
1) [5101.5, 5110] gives -0.20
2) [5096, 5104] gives -0.19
